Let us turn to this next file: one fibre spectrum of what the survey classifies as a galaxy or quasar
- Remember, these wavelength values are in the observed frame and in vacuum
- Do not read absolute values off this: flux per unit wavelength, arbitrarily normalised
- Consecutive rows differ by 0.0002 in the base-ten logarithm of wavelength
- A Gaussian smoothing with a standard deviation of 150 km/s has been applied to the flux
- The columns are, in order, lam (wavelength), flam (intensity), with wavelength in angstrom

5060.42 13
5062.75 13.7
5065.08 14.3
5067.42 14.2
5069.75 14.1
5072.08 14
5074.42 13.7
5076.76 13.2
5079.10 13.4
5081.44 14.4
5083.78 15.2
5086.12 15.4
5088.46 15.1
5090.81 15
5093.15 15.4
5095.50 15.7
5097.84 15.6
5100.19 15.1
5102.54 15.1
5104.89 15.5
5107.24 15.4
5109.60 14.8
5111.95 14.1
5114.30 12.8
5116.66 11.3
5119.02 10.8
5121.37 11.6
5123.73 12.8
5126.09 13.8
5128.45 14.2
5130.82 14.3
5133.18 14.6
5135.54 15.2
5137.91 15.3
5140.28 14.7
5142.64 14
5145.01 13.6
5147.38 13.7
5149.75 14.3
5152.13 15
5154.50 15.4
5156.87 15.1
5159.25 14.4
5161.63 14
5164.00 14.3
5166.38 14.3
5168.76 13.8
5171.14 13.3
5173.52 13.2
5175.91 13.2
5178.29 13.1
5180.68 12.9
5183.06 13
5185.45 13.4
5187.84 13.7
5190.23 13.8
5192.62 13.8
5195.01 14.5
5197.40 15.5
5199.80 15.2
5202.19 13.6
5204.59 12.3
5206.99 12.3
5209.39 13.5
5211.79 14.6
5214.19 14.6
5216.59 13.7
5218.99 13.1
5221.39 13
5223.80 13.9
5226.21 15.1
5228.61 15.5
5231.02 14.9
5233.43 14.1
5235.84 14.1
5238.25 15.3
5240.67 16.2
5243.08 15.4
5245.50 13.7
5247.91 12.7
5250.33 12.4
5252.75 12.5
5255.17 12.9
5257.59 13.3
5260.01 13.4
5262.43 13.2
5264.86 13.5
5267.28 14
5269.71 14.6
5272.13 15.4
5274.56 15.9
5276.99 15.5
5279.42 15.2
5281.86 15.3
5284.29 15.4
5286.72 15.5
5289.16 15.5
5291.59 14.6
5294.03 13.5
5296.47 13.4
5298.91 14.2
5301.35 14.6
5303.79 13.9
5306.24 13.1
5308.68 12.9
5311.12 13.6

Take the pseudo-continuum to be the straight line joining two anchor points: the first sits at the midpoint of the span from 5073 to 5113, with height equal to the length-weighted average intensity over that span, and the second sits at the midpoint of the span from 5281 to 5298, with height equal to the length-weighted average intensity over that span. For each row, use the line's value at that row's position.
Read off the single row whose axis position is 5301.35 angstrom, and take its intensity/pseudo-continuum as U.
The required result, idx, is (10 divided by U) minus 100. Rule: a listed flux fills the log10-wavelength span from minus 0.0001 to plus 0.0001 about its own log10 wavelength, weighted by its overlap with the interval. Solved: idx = -89.9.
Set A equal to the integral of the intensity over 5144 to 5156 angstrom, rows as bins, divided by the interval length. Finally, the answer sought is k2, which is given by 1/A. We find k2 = 0.069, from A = 14.4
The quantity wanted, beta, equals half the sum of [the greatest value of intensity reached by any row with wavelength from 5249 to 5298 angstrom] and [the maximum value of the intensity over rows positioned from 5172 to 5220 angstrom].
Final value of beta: 15.7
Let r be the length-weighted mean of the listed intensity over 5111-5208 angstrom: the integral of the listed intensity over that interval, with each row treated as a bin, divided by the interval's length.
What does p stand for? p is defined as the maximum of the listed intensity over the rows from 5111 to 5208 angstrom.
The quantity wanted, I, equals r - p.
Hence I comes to -1.7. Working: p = 15.5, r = 13.8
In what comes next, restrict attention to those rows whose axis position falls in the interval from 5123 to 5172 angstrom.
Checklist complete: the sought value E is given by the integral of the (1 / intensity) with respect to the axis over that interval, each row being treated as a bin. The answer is 3.43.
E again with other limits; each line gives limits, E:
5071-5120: 3.45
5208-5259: 3.66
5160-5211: 3.74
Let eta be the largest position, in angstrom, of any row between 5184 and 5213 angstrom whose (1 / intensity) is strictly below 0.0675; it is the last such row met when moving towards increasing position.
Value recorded 5199.80 angstrom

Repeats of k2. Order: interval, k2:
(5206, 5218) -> 0.073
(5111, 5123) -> 0.083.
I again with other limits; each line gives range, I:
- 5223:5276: -2.0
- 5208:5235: -1.3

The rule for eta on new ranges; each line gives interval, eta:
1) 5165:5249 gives 5243.08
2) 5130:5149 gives 5137.91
